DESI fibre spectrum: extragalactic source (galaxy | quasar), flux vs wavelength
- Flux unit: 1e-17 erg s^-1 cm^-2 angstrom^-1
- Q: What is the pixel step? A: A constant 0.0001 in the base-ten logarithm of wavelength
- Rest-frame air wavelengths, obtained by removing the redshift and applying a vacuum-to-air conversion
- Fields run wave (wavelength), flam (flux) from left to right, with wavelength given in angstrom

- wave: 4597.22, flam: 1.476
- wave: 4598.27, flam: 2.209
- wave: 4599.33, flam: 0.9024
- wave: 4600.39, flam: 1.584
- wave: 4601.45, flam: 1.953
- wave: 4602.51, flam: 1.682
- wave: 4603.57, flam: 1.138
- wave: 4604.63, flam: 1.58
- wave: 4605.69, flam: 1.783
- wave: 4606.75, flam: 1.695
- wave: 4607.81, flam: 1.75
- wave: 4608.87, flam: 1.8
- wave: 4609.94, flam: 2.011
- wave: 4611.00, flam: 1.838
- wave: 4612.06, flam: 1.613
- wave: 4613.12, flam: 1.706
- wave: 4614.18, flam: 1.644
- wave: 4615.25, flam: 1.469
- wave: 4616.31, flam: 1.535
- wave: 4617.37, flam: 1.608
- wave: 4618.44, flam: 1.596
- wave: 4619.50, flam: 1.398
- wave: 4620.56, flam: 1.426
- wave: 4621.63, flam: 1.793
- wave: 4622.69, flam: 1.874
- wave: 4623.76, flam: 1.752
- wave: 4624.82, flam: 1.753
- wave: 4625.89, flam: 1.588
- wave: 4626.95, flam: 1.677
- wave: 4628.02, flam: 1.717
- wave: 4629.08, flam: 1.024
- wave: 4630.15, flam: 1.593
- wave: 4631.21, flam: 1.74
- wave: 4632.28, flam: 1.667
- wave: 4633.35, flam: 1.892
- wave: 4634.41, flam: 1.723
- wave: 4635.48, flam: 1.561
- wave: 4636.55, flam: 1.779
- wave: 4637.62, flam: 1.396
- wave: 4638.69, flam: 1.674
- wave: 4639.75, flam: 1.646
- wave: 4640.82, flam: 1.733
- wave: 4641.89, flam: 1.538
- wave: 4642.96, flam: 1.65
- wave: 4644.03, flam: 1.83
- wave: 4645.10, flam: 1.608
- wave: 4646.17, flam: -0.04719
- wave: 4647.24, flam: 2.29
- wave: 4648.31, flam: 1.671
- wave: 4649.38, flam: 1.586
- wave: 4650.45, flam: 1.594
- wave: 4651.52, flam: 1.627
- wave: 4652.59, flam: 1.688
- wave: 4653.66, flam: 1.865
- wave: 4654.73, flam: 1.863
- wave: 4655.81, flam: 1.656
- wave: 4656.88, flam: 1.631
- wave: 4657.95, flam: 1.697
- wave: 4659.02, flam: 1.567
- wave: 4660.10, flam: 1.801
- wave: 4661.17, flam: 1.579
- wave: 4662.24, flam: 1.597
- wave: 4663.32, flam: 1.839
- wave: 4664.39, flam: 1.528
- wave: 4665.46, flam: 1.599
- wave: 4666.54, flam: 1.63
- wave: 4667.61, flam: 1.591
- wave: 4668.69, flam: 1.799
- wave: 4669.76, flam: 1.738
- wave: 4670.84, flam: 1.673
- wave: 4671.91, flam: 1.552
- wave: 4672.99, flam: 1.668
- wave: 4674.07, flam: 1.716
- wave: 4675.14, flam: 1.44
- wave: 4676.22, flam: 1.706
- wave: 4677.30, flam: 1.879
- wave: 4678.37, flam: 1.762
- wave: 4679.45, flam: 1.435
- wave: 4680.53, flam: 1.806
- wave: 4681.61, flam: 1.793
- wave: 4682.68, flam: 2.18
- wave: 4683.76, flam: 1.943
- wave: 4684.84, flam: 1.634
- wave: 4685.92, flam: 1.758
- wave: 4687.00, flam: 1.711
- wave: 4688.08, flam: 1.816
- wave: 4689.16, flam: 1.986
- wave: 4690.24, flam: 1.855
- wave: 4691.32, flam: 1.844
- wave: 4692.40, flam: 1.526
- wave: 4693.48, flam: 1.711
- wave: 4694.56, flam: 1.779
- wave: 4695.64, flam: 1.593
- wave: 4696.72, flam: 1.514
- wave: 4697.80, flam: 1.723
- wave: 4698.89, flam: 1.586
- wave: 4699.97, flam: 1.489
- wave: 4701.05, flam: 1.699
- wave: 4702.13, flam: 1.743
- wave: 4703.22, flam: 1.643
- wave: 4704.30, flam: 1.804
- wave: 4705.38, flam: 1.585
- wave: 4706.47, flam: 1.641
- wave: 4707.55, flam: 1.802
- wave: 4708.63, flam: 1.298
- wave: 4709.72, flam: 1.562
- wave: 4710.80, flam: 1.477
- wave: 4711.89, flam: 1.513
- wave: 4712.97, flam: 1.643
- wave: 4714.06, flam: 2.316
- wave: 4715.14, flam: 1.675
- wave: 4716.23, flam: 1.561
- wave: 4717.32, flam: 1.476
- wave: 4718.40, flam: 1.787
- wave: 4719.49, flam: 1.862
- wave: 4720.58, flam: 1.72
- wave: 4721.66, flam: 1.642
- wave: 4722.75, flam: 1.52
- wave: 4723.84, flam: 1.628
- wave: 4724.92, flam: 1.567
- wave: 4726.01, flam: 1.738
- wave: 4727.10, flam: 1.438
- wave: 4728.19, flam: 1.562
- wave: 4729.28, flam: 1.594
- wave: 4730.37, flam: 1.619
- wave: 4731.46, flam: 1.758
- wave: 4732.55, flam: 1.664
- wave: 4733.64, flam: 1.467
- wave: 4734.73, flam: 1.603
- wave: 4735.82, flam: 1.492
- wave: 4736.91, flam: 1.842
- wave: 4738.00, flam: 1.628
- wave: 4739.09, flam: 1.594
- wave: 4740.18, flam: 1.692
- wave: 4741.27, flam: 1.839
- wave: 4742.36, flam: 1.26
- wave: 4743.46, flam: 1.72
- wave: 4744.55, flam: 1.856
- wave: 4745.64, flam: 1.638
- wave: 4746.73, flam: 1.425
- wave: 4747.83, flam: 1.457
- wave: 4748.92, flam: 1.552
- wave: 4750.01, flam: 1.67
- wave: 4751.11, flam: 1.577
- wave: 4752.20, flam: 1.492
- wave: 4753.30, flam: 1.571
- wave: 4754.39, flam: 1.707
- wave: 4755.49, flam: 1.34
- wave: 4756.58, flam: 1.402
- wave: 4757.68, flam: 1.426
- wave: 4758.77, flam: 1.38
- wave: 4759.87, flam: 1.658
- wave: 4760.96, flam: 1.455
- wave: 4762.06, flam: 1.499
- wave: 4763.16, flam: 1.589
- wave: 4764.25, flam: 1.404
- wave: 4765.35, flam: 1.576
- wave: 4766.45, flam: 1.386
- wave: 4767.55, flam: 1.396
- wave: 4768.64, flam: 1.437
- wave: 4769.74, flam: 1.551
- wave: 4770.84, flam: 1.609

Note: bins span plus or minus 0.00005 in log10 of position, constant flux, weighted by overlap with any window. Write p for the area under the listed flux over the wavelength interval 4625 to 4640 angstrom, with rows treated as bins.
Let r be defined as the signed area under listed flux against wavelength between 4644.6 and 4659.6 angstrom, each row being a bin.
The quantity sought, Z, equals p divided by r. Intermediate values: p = 24.3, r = 23.9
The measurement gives 1.02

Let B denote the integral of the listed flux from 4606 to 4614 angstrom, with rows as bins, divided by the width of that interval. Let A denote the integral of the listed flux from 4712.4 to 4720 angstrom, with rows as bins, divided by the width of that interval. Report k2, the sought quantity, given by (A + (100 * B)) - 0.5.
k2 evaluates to 178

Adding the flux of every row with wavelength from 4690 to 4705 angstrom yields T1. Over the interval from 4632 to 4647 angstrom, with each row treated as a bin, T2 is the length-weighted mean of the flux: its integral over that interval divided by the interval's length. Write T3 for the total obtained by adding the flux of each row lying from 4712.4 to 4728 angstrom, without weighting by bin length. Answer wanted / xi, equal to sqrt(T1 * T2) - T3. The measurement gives -17.5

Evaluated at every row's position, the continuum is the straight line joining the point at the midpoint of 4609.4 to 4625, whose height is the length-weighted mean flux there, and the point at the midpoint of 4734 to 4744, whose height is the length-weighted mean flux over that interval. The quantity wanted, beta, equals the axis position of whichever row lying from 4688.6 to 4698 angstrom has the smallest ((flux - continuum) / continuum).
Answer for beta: 4696.72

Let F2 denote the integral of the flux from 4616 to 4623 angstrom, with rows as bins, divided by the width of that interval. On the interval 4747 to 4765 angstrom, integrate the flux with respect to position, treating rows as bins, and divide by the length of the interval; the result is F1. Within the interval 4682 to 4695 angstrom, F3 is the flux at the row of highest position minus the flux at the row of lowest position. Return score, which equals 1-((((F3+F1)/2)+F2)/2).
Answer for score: -0.08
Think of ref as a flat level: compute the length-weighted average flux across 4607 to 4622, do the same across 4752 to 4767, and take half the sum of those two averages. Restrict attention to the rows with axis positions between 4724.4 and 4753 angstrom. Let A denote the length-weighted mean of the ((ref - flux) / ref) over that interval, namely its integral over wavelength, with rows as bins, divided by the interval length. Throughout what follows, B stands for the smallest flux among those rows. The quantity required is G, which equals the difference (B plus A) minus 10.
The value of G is -8.8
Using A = -0.02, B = 1.26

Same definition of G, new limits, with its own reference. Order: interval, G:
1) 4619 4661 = -10.1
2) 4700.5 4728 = -8.8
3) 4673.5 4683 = -8.7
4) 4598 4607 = -9.1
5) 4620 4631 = -9.0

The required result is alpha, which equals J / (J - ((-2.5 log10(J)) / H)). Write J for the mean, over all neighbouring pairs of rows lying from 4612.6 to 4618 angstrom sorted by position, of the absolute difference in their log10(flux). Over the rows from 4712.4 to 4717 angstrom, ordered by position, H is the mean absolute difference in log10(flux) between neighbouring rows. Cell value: -0.0007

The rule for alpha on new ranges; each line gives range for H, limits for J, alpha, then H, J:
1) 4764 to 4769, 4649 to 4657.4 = -0.0001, 0.03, 0.018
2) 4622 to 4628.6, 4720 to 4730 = -0.0002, 0.02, 0.034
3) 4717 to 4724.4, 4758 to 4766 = -0.0005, 0.04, 0.046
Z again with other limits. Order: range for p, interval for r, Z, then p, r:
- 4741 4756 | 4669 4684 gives 0.91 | 23.6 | 26.0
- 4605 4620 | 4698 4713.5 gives 1.01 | 25.1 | 24.9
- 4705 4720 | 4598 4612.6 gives 1.02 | 24.9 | 24.4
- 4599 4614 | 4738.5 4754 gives 1.00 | 24.8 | 24.8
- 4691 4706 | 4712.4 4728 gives 0.95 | 24.9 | 26.2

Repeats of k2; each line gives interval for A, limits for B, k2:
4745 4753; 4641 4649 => 153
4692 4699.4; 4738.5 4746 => 167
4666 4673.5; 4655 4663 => 167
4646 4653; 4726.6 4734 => 160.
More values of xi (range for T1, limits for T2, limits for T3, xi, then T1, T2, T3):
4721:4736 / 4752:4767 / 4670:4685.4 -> -18.4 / 22.3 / 1.49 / 24.2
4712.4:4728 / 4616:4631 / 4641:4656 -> -16.3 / 23.6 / 1.60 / 22.4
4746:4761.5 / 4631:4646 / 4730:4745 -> -17.2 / 21.1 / 1.63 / 23.0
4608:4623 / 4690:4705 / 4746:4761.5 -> -14.9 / 23.3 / 1.68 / 21.1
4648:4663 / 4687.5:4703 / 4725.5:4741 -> -16.4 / 23.4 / 1.70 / 22.7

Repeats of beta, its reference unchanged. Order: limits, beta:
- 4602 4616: 4603.57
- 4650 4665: 4664.39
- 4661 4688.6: 4679.45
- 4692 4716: 4708.63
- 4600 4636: 4629.08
